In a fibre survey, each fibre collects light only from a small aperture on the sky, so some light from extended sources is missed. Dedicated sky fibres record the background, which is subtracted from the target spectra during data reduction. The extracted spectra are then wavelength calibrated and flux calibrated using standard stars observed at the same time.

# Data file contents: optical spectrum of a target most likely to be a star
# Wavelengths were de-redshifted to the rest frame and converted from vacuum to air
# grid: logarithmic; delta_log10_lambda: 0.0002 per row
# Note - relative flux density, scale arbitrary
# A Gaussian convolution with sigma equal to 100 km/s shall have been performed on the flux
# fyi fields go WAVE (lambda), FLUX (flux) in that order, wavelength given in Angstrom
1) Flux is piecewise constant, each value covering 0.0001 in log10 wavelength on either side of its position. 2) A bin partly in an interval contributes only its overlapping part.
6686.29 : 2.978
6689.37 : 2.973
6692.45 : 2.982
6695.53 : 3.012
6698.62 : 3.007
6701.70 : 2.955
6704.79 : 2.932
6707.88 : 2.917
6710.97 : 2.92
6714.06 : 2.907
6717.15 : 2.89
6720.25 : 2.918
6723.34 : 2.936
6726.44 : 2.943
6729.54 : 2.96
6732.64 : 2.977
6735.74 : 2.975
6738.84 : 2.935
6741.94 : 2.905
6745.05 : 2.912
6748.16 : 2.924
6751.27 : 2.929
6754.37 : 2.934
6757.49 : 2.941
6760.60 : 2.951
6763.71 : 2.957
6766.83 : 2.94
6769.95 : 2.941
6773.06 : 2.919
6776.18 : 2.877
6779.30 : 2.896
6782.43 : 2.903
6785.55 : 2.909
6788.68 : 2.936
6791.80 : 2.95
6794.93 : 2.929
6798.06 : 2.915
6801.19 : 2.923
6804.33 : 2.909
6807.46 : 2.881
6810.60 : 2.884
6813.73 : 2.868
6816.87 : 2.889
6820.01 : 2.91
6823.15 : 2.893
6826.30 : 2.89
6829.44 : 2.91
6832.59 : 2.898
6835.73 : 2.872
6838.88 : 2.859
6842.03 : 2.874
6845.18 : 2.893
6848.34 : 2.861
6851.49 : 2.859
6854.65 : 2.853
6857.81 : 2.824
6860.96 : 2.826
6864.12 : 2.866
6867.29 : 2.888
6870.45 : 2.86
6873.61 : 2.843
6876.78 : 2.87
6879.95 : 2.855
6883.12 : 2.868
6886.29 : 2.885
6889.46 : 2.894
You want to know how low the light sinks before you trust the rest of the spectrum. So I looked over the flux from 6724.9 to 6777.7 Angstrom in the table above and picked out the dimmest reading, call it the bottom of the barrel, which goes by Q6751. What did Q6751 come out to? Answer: 2.877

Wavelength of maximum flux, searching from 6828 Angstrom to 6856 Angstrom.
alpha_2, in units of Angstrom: 6829.44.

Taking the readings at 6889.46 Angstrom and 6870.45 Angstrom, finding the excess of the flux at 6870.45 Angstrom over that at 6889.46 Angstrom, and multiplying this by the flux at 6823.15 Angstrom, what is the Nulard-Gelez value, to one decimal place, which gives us -0.1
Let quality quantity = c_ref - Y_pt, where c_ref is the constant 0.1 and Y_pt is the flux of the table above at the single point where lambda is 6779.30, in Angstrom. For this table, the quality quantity -2.80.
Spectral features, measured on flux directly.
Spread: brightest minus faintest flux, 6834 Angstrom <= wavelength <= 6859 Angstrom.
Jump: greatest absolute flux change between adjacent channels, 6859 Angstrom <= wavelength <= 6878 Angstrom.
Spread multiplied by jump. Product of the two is 0.0028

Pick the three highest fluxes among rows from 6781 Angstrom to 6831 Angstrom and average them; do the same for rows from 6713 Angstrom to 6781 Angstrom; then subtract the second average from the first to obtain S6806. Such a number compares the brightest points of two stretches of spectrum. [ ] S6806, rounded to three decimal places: -0.032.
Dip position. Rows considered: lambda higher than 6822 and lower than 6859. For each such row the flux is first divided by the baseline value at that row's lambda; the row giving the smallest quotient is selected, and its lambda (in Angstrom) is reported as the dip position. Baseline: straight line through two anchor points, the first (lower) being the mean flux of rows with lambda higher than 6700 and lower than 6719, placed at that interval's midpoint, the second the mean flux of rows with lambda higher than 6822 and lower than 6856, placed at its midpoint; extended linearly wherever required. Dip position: 6857.81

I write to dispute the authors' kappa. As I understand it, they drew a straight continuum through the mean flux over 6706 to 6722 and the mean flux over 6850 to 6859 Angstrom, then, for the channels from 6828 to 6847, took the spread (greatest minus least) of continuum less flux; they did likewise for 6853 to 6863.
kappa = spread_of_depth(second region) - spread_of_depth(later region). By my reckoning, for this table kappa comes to 0.019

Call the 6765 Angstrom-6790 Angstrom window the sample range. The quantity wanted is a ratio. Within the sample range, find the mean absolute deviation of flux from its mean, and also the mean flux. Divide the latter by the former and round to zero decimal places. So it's 154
